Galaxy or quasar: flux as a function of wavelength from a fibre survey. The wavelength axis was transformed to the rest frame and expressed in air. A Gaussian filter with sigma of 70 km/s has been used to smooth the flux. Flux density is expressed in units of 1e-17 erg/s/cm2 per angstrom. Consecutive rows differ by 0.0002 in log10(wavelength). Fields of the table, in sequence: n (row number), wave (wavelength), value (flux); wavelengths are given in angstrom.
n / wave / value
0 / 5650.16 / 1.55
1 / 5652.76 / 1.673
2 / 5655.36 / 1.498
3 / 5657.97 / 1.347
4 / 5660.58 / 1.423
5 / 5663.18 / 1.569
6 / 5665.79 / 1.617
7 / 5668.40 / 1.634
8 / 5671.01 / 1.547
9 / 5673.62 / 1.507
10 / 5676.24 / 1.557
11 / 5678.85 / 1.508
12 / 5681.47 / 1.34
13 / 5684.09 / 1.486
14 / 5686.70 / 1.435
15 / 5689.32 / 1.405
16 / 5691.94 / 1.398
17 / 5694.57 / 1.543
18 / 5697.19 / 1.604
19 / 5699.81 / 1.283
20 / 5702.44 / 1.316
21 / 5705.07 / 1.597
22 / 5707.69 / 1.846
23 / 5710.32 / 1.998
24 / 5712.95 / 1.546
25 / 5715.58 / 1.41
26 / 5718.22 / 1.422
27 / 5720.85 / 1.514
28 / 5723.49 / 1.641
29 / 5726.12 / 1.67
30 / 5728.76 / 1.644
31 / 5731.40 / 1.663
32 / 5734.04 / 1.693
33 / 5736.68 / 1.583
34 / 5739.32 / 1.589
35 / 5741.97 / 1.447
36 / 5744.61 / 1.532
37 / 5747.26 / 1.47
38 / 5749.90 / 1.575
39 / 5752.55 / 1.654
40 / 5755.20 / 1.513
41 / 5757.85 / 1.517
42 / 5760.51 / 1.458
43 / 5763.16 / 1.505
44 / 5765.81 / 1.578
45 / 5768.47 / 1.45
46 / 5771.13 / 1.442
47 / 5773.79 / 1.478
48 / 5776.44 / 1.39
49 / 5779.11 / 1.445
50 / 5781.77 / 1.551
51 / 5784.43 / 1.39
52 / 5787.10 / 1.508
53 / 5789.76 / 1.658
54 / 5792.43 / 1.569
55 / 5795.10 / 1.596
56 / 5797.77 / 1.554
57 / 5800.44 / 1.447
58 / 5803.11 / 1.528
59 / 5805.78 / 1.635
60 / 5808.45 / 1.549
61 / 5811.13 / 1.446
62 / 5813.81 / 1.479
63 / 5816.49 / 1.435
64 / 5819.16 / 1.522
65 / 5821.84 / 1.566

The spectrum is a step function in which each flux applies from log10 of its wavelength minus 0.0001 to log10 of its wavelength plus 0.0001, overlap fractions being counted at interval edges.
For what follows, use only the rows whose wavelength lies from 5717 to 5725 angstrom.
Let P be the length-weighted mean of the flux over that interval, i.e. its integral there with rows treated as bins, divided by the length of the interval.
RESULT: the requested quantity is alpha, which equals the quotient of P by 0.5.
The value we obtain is 3.06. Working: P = 1.53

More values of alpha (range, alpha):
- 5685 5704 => 2.86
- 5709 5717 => 3.29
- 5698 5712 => 3.21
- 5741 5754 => 3.08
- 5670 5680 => 3.06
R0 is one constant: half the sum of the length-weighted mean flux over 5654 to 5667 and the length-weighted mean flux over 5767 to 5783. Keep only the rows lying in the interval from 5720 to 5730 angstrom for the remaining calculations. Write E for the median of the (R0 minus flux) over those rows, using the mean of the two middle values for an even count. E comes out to -0.17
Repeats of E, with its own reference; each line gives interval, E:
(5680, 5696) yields 0.06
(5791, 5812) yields -0.08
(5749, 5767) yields -0.04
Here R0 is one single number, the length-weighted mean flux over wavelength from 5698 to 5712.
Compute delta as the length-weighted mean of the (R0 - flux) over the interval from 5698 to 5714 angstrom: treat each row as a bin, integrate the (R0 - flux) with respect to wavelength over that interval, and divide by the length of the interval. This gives 0.01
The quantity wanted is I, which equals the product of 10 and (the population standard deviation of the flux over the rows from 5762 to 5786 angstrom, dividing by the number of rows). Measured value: 0.62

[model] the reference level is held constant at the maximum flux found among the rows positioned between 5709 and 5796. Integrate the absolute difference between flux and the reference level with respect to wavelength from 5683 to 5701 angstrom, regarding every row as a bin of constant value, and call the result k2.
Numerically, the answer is 10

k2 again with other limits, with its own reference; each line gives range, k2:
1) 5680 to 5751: 32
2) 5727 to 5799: 33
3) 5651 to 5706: 28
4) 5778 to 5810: 15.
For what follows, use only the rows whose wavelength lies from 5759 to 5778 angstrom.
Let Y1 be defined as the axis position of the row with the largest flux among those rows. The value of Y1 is 5765.81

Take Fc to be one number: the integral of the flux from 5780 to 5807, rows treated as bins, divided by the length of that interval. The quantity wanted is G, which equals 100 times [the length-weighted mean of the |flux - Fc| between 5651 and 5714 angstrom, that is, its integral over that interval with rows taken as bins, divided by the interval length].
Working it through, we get 11.6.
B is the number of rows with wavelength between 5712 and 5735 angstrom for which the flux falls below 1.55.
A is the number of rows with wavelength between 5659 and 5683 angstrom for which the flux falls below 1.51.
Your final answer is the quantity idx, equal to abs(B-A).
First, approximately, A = 4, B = 4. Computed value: 0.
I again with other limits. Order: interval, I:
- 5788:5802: 0.69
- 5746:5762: 0.67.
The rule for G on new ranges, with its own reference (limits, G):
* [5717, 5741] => 9.3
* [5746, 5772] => 6.1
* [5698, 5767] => 10.8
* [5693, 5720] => 15.9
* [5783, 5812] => 6.3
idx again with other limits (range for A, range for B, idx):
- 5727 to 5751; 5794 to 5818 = 4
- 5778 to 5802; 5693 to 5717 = 1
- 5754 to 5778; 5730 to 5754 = 3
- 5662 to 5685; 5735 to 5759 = 1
